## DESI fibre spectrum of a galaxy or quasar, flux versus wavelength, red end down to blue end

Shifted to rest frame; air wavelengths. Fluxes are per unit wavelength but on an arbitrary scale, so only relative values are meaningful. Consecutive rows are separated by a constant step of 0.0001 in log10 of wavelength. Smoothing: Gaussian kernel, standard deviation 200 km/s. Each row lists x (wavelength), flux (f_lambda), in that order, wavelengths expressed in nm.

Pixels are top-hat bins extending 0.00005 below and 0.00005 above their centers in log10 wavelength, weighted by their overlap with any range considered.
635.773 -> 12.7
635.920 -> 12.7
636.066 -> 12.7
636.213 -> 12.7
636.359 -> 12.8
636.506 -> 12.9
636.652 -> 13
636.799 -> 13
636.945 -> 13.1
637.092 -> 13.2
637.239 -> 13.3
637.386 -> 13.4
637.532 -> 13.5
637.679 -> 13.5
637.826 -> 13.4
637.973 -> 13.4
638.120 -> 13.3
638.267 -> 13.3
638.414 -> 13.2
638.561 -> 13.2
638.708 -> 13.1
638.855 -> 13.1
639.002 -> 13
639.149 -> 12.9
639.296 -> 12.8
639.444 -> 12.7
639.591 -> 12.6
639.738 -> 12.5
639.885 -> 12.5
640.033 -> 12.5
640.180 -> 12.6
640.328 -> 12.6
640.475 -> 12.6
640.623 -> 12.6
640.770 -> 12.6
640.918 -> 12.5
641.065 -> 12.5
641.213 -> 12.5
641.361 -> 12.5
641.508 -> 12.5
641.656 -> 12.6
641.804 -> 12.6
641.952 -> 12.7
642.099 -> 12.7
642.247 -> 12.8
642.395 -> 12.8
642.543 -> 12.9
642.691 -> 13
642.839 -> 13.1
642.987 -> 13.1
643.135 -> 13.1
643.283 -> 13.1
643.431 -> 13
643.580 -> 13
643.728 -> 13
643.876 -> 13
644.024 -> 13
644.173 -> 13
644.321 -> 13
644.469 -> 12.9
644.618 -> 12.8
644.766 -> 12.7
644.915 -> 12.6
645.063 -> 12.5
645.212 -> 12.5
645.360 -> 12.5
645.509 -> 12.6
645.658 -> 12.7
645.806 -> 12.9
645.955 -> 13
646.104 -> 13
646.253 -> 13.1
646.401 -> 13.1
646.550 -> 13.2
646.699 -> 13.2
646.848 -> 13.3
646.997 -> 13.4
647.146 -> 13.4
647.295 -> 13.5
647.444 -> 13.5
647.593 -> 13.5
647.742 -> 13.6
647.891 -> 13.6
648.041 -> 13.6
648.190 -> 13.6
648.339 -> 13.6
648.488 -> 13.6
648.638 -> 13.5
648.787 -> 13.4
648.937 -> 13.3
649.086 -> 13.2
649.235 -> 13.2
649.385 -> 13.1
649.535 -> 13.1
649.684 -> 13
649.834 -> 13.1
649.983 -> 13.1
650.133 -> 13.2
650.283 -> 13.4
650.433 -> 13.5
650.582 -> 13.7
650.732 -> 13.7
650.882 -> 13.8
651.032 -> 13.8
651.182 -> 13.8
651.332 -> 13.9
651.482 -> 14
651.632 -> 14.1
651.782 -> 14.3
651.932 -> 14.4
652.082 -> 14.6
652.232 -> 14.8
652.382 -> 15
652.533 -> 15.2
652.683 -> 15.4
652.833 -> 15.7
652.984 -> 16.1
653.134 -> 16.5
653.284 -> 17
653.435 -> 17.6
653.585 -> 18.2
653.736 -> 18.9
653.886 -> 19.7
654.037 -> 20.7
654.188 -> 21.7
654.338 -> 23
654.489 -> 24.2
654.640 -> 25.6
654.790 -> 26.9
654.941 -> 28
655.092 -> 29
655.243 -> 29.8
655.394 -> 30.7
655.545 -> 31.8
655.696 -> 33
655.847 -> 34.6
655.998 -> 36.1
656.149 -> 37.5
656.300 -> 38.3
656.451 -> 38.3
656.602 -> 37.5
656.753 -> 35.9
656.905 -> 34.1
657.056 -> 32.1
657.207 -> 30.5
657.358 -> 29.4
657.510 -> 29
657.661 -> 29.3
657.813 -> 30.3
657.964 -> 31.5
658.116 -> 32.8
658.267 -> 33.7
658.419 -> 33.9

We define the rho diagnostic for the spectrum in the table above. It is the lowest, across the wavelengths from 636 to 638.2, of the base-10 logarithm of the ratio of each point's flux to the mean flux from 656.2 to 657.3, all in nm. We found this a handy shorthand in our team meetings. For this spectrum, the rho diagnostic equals -0.443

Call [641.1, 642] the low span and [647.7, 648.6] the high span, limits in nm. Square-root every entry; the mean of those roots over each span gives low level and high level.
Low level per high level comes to 0.961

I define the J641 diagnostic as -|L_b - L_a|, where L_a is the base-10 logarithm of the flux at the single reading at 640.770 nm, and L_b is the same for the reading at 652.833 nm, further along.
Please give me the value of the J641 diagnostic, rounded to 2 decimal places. -0.10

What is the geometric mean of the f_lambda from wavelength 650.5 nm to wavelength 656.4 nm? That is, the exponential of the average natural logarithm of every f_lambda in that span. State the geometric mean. 19.9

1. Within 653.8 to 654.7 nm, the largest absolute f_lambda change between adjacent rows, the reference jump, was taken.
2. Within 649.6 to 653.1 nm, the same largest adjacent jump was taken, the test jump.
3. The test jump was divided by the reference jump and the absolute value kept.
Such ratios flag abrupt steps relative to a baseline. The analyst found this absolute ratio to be 0.29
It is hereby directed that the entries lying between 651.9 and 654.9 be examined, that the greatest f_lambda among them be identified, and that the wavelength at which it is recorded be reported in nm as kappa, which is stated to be 654.790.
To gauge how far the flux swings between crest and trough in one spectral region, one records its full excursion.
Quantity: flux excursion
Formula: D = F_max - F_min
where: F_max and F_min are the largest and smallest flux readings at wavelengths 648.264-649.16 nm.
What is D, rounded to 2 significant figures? 0.40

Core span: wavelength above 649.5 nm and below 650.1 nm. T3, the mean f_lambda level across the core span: 13.1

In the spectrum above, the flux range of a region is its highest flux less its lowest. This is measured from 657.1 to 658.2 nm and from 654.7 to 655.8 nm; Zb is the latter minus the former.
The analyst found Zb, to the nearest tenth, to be 2.3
